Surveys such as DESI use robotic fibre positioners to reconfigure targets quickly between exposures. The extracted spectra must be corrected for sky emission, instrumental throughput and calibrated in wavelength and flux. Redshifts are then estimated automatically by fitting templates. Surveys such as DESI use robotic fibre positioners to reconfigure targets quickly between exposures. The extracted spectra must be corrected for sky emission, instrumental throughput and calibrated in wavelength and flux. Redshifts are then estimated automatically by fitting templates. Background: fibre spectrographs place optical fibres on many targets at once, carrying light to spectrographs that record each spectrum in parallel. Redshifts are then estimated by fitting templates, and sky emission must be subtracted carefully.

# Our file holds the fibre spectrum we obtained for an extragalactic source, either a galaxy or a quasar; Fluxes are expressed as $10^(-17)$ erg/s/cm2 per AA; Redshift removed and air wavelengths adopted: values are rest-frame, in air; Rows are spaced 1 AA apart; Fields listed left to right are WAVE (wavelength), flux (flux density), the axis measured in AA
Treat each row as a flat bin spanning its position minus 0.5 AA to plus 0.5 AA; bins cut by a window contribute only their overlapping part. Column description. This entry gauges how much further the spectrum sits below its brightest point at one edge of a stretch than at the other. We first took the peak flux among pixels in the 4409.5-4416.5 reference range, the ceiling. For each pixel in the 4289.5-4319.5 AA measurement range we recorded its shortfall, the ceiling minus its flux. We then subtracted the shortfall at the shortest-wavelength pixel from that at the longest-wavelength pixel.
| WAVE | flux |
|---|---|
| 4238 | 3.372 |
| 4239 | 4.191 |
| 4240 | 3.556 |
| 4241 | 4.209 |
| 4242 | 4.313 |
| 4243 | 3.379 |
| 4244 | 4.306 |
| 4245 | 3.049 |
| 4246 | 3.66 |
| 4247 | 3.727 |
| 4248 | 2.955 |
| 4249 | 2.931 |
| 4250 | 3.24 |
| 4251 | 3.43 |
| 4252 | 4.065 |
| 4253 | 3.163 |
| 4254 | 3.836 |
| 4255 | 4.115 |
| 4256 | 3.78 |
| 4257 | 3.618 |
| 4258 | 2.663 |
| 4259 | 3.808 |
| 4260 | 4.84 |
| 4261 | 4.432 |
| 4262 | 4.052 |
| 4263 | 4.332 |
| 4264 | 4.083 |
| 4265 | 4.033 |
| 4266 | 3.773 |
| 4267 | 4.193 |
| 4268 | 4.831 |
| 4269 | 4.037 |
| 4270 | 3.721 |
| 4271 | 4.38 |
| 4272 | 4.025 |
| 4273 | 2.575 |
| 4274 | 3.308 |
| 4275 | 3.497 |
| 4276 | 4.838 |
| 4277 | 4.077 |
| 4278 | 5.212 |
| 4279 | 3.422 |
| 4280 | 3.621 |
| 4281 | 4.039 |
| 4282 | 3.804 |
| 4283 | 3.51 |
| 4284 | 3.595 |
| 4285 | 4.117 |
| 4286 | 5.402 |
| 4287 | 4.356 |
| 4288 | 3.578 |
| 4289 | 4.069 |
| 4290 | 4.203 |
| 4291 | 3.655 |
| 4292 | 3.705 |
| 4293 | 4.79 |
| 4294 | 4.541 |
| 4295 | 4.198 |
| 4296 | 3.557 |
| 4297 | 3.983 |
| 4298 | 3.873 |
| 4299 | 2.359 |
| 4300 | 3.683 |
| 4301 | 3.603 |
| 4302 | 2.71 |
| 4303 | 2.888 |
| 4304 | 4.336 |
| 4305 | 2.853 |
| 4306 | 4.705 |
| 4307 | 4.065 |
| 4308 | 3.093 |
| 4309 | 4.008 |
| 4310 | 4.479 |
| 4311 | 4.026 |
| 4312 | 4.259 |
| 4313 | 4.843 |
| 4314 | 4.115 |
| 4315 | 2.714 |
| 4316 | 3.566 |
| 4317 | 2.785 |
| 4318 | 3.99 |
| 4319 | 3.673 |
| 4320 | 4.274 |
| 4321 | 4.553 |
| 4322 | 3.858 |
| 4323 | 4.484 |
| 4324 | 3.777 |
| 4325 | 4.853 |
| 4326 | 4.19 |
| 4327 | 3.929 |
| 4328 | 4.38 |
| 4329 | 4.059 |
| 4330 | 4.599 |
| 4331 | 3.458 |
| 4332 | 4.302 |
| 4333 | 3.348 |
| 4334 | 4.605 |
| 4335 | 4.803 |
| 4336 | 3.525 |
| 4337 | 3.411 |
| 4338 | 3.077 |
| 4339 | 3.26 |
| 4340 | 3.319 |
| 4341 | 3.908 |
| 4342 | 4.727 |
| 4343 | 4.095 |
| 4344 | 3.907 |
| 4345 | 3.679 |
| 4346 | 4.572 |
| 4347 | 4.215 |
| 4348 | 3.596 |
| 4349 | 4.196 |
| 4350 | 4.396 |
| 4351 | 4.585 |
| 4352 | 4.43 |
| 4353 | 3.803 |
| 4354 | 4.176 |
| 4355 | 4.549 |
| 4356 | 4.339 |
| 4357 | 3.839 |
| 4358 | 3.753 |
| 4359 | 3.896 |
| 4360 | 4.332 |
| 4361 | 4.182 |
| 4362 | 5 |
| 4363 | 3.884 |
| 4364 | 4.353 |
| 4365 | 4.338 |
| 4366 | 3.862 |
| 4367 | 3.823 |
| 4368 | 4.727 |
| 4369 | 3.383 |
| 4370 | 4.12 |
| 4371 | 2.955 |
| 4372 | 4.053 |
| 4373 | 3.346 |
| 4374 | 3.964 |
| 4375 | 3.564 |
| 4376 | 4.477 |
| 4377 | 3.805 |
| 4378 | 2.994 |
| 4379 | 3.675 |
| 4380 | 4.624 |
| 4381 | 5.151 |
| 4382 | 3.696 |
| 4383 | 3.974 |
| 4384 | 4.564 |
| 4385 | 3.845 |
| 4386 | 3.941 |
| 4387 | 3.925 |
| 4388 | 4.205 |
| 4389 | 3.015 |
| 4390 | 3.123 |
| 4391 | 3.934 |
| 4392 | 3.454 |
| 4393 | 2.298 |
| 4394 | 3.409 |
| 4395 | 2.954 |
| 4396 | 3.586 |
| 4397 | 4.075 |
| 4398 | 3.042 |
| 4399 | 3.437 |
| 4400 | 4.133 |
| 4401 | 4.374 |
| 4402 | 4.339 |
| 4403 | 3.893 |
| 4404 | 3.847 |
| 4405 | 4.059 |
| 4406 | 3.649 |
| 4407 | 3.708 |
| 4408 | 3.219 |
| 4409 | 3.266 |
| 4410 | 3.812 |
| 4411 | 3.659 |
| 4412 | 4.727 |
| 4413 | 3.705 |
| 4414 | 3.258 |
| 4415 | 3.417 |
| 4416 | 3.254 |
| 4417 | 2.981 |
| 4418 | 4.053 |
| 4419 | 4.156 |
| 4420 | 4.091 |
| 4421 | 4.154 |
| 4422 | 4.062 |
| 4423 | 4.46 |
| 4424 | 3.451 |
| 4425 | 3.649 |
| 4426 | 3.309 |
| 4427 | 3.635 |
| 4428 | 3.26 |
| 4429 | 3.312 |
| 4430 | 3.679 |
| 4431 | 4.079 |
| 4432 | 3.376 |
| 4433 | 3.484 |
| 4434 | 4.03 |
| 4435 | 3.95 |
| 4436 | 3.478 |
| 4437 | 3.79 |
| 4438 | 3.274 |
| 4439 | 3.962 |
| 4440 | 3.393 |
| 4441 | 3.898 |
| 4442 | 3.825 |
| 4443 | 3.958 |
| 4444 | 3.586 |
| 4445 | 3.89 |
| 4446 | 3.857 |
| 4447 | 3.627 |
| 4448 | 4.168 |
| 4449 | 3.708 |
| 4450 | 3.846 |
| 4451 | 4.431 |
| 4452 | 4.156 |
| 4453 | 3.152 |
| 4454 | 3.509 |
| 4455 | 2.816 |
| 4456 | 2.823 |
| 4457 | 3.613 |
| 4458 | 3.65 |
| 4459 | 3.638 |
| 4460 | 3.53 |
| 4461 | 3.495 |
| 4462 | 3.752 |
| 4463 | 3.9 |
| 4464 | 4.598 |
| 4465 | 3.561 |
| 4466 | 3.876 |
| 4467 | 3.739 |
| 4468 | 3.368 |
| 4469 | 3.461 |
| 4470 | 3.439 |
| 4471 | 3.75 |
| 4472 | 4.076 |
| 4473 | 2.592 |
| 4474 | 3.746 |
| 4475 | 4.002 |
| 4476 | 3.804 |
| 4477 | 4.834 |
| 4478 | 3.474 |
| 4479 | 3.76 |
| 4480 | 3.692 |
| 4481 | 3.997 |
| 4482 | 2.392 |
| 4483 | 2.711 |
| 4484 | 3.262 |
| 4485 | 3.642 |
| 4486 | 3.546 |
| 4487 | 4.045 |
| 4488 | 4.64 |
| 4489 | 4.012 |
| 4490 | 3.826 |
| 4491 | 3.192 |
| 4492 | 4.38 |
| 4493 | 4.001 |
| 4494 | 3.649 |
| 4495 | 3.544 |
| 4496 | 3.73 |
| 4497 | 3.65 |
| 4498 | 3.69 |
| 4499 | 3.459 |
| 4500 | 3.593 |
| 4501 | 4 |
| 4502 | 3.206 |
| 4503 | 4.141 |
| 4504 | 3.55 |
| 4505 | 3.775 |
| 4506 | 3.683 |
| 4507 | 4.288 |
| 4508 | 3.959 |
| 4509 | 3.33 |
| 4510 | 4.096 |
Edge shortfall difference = 0.53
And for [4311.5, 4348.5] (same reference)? 0.66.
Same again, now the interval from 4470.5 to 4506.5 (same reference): 0.07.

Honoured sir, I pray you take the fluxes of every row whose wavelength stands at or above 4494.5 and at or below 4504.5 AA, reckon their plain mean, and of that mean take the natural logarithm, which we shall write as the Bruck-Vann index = 1.30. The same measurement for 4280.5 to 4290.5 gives 1.40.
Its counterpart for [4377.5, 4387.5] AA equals 1.40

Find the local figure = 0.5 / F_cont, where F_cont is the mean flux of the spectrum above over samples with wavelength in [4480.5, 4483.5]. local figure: 0.165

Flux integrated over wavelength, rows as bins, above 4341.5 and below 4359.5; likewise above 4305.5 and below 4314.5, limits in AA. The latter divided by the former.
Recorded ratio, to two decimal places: 0.50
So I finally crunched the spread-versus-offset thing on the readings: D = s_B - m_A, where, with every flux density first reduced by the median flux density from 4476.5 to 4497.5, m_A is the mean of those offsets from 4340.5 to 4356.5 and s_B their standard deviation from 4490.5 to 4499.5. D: -0.2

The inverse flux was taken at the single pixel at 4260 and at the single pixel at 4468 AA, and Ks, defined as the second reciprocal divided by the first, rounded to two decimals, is 1.44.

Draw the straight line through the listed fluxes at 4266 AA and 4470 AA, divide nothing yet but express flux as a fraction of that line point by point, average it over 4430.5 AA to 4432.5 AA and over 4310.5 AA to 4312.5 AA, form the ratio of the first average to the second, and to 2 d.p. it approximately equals 0.95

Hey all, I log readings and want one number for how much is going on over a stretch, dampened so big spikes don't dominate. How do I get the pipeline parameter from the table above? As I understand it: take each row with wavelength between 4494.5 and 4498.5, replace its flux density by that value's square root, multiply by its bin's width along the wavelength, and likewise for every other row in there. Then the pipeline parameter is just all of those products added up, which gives 7.6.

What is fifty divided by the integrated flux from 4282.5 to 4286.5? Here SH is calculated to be 3.0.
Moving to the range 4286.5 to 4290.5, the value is 3.1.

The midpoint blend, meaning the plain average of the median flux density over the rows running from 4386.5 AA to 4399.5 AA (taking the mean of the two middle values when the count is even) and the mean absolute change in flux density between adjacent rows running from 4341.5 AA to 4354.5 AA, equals 1.93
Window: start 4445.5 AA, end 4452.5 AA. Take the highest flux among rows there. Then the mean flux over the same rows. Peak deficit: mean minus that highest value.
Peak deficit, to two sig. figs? -0.46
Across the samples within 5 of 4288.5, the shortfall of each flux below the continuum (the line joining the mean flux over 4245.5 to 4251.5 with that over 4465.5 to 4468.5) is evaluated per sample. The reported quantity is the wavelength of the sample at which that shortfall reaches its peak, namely 4288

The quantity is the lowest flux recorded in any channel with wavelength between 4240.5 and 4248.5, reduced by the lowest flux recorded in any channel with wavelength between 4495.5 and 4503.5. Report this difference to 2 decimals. -0.25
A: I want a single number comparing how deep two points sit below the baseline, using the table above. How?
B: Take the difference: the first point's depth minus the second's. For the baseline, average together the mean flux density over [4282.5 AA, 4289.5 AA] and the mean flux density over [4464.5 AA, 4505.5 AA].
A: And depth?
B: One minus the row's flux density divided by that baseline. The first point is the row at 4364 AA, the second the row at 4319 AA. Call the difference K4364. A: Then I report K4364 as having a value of -0.2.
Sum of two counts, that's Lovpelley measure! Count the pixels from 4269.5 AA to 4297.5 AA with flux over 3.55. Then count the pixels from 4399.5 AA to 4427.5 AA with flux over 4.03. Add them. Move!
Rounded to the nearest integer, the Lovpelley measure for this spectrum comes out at 34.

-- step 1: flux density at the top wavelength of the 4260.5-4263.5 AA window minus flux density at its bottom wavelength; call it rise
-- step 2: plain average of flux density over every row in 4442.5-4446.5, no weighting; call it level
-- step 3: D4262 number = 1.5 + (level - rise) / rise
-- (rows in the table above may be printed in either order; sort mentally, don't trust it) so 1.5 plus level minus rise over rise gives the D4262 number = -38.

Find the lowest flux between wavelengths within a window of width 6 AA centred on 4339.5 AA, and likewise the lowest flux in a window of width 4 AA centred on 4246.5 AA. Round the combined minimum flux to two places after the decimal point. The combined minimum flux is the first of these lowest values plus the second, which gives 6.03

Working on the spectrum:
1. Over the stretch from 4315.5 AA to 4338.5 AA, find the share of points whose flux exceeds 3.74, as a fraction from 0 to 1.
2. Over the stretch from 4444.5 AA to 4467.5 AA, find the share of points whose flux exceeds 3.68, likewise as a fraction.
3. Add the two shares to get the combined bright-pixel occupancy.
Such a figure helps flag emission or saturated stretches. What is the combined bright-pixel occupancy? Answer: 1.17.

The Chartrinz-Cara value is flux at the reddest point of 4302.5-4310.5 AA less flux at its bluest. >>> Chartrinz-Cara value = 1.6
